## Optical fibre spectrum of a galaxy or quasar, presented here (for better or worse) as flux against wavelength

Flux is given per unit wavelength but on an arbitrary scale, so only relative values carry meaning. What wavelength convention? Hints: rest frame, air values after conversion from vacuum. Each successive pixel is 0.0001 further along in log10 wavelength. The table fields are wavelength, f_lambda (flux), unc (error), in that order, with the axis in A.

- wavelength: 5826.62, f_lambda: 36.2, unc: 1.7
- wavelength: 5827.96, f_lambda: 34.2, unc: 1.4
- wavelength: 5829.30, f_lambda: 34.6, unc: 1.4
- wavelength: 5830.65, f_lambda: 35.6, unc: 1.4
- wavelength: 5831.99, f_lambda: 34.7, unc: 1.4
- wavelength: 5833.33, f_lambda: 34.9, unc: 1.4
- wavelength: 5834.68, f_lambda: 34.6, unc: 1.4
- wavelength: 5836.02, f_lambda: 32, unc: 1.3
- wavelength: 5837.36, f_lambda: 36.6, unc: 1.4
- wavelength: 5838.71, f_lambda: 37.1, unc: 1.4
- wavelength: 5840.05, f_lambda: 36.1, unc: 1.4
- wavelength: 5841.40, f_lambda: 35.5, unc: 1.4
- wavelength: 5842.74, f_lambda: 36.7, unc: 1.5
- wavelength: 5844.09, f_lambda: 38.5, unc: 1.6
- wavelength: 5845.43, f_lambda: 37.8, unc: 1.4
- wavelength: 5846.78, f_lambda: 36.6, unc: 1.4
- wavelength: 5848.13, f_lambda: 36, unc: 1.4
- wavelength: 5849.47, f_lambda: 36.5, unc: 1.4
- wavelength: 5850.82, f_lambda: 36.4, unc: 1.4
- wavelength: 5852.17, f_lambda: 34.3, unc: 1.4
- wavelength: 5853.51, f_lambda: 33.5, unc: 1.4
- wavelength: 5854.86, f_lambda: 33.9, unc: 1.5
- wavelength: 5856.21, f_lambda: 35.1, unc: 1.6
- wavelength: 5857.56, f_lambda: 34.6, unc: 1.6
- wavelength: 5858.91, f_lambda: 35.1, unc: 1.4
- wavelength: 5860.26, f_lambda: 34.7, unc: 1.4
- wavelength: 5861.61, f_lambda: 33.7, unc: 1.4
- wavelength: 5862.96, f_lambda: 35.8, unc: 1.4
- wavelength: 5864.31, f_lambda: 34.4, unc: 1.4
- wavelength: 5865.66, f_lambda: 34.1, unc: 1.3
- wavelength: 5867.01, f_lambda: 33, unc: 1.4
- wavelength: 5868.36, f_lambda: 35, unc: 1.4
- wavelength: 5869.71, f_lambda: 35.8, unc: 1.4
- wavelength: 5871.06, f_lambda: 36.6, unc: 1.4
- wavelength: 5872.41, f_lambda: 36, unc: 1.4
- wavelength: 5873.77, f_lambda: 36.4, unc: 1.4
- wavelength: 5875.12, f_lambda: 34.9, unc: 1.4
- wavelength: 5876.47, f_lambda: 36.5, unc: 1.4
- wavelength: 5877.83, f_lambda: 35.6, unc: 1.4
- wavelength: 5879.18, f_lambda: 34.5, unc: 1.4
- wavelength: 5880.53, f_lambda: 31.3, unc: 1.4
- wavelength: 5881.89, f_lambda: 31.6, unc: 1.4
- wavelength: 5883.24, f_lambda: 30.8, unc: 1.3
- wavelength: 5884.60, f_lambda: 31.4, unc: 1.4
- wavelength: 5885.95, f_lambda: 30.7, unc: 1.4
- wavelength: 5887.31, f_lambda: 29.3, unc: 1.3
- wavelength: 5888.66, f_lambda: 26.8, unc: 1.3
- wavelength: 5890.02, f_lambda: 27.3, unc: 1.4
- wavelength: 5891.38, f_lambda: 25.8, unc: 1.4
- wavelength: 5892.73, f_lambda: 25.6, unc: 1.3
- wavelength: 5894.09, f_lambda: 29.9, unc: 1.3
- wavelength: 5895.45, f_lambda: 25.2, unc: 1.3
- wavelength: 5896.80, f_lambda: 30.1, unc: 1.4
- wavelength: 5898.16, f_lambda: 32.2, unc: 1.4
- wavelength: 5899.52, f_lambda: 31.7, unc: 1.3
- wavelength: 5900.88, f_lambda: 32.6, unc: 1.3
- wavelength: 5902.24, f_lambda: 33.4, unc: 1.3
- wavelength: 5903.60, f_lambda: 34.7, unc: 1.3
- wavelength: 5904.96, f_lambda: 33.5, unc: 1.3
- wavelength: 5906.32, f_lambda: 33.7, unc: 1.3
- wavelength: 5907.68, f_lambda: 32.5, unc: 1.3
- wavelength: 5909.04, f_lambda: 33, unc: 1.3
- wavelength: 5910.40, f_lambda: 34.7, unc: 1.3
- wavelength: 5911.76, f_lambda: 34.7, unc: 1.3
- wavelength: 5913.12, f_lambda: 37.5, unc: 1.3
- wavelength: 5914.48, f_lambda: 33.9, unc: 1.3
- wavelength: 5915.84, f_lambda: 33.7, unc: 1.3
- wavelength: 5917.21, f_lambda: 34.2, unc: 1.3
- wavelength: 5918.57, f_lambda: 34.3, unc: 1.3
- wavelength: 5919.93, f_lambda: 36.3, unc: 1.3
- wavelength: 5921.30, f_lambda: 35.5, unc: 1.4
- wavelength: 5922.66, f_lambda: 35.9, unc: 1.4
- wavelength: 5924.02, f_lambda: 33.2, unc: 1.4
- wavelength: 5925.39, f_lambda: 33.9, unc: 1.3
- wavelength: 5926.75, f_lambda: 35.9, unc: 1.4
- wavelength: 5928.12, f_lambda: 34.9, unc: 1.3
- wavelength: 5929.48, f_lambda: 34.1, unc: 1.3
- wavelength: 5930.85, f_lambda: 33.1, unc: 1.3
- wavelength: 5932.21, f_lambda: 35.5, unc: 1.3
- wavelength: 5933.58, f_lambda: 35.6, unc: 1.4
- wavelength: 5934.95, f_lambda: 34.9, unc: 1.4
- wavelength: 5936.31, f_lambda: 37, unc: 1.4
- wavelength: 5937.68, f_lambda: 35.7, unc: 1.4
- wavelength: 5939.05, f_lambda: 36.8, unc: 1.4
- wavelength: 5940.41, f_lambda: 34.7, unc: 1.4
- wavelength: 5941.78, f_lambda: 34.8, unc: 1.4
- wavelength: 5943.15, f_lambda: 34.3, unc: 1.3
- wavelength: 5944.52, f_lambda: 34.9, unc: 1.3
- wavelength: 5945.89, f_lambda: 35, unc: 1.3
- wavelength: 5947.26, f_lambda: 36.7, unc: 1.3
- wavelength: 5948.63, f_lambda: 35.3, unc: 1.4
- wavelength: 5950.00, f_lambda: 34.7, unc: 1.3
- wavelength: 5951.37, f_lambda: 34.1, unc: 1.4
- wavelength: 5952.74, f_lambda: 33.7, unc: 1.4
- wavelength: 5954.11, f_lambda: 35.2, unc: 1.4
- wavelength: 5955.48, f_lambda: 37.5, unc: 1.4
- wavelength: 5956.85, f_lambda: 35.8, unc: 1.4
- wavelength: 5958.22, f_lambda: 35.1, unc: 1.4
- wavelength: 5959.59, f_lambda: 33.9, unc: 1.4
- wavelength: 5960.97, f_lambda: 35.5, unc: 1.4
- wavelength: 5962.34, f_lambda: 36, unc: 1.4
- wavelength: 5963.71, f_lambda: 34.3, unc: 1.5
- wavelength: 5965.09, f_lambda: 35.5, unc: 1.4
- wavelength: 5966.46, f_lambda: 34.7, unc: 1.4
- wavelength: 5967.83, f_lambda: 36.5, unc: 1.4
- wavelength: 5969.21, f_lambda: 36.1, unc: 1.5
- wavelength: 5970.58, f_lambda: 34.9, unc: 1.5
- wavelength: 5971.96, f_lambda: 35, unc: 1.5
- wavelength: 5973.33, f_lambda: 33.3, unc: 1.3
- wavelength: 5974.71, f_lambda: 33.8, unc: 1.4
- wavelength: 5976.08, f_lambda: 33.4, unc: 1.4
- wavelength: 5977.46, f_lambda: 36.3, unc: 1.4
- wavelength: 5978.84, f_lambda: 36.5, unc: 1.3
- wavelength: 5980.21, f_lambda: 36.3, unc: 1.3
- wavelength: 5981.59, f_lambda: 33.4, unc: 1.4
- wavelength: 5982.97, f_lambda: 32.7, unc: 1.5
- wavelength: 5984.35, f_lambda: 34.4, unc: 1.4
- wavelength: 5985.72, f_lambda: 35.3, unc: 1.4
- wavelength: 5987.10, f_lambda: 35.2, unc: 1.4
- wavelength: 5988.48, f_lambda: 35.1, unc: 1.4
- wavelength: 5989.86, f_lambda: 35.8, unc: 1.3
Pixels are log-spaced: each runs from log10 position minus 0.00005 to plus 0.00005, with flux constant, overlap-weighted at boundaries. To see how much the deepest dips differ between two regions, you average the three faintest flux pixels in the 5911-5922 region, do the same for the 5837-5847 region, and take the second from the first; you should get -2.1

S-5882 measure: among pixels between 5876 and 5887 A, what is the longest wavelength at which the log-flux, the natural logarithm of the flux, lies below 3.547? 5885.95 A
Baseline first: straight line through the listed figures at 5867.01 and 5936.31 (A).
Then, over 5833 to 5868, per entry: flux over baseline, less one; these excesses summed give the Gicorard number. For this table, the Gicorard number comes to 2.66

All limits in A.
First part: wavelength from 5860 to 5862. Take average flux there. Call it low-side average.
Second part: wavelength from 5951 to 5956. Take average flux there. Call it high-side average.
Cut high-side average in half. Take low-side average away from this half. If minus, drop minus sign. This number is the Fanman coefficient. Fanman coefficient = 16.6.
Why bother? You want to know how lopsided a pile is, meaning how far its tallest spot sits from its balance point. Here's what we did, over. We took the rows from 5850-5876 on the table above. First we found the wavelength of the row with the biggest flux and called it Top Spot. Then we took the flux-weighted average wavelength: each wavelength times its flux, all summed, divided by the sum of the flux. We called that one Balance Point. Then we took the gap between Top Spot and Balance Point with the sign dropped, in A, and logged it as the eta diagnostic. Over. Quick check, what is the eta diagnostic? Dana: 8.0 A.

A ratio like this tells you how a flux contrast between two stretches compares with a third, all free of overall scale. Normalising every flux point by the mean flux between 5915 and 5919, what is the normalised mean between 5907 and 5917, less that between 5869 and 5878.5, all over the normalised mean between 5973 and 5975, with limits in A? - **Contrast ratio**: -0.05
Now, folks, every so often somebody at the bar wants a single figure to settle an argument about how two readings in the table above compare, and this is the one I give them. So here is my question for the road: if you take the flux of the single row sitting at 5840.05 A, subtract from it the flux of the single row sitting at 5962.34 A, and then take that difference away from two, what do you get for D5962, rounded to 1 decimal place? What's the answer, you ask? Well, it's 1.9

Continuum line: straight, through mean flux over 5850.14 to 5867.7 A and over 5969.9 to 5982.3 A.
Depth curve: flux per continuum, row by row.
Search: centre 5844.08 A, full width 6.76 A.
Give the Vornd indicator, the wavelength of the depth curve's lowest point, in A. 5841.40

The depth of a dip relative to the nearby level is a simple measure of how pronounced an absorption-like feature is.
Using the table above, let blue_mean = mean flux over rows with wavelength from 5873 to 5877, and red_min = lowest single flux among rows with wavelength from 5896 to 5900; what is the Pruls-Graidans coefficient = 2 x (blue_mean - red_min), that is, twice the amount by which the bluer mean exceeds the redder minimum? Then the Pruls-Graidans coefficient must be 12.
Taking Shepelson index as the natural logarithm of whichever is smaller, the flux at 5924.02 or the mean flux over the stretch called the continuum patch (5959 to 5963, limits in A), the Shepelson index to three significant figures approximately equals 3.50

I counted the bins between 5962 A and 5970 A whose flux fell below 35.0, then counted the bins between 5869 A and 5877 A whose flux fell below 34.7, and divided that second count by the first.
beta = 0.00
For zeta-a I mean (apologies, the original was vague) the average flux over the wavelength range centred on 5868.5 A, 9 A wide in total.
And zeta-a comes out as 35.0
